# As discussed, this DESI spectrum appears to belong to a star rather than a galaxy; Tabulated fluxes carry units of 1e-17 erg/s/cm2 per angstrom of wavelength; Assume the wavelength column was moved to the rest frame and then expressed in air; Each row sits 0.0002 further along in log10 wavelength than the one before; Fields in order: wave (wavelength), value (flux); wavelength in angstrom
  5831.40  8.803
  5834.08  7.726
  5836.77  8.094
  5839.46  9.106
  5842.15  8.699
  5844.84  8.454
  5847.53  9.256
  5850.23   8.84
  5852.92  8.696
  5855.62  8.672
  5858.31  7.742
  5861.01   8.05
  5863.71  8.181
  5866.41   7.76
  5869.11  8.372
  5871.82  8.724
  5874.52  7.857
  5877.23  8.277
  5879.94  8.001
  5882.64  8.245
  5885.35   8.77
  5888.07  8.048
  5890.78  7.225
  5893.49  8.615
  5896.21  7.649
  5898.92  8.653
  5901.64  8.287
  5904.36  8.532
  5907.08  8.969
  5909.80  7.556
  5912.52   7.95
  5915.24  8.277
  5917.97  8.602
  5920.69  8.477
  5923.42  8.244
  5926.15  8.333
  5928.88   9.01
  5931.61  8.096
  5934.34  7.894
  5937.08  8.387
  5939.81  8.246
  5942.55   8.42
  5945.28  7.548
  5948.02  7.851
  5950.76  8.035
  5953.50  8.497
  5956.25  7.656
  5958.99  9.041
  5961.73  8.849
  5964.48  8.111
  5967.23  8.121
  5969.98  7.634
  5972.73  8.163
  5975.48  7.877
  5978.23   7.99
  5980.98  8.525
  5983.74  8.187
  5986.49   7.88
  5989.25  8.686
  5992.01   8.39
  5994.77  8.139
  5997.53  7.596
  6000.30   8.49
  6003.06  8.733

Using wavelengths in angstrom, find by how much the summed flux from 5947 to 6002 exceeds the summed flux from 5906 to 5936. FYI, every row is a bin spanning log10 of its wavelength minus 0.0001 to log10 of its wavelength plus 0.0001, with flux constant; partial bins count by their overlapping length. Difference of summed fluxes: 72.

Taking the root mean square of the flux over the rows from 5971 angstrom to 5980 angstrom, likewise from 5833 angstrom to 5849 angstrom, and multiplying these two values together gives 68.7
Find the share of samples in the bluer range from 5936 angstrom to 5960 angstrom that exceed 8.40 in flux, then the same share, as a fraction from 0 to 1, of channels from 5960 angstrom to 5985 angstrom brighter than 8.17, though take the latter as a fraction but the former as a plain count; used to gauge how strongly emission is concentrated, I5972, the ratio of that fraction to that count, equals 0.111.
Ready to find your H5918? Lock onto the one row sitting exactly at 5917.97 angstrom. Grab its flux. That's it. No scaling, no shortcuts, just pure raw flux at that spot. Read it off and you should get 8.602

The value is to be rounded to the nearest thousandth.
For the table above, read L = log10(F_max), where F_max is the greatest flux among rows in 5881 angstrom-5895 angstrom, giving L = 0.943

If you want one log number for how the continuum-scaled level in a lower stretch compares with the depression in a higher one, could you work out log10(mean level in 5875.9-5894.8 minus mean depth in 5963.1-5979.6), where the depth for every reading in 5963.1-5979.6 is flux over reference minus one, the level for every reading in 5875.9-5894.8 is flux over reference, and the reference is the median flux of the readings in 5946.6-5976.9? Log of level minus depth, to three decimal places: 0.010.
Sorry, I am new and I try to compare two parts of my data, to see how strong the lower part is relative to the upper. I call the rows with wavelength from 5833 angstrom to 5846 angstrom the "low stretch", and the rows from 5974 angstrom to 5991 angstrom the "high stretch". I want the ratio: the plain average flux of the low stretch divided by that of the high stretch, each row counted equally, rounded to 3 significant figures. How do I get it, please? 1.03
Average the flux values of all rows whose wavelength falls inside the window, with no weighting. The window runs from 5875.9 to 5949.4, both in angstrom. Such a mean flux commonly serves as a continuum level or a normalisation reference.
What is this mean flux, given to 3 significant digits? 8.23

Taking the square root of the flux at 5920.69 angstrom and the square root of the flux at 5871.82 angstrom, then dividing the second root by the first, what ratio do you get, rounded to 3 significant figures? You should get 1.01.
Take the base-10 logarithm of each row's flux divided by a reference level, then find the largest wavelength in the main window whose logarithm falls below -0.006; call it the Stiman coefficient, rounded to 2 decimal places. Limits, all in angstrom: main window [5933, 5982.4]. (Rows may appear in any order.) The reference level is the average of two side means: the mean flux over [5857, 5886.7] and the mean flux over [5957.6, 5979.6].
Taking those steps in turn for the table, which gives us 5978.23 angstrom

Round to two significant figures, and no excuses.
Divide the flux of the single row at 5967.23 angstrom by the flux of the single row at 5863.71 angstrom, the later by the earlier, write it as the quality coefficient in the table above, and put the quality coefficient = 0.99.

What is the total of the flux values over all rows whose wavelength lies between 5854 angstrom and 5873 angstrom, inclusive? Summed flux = 57.50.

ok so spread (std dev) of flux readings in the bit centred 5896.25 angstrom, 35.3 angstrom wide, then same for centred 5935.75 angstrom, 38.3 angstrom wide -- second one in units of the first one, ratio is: 0.7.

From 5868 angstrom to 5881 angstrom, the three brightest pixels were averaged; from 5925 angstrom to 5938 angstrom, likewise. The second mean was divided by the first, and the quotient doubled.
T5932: 2.03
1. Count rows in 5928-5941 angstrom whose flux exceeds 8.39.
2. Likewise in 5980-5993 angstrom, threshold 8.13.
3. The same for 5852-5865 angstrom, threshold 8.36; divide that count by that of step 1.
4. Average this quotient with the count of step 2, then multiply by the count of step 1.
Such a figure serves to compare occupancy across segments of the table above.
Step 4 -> 3.00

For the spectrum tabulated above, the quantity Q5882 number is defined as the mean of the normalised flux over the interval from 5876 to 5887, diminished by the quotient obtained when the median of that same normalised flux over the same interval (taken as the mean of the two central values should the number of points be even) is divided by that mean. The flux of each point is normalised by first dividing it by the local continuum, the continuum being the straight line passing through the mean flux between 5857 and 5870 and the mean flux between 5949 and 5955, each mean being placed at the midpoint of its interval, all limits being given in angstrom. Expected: 0.038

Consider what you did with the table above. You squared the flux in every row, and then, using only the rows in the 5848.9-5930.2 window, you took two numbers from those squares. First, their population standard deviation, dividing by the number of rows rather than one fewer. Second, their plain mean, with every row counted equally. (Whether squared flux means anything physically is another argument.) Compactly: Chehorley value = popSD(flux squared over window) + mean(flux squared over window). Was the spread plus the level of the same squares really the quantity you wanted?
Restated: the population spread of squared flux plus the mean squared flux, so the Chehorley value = 76.0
